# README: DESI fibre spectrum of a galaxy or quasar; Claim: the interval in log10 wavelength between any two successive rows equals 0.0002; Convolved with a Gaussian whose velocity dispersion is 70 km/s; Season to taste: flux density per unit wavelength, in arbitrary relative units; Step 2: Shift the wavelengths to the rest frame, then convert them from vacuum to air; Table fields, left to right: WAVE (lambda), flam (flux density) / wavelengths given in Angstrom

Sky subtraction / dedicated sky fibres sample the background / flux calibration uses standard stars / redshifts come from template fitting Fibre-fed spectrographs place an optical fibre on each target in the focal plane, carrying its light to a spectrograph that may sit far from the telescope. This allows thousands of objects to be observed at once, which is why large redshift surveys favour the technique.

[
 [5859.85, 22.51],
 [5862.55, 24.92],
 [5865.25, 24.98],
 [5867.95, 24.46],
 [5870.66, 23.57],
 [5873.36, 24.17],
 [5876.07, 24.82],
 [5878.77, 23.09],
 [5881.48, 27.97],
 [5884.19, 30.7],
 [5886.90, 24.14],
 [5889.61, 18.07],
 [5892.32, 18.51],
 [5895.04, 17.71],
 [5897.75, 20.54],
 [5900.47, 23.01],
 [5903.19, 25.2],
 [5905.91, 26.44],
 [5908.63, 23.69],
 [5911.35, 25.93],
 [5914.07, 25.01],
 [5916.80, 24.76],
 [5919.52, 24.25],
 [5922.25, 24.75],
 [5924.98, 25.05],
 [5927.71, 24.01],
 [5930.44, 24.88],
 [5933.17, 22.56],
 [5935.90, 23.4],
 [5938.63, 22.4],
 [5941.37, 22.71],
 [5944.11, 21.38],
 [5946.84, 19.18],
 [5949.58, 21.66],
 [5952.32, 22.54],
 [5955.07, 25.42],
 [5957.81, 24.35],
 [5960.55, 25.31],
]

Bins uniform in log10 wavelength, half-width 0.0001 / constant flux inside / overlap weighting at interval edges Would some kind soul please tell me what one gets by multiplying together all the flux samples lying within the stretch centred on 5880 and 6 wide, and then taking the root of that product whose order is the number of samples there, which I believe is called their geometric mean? 25.4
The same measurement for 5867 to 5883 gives 24.6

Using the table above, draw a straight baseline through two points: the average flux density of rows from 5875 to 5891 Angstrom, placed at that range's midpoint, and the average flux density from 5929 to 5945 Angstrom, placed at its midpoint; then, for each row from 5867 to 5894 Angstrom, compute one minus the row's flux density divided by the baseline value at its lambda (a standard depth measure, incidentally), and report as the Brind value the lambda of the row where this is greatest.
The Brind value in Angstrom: 5889.61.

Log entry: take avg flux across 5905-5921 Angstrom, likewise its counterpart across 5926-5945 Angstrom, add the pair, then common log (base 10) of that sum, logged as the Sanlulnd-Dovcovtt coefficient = 1.68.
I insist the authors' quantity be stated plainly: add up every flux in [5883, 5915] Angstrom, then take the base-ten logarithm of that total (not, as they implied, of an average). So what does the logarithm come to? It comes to 2.45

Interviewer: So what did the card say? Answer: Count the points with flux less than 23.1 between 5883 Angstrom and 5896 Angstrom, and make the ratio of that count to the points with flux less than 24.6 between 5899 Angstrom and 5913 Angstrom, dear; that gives 1.50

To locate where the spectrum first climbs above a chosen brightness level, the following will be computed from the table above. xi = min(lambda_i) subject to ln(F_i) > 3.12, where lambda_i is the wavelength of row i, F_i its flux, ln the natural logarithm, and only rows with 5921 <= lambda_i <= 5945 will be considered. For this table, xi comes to 5922.25 Angstrom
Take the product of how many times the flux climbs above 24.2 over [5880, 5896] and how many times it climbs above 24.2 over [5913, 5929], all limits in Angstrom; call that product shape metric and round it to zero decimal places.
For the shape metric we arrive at 10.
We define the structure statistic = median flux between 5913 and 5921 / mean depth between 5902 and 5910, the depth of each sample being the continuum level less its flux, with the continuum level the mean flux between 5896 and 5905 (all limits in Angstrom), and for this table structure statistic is -11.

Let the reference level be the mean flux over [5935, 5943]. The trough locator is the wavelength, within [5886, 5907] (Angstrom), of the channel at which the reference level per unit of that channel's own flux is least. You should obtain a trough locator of 5905.91 Angstrom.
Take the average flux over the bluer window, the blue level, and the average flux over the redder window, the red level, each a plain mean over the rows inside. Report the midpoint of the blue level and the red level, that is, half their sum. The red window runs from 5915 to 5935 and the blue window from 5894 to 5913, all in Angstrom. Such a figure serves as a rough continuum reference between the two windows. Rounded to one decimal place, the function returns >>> 23.8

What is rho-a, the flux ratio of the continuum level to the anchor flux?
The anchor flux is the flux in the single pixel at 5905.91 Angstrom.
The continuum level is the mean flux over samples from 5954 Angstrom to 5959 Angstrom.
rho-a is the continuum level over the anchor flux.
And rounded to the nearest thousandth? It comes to 0.941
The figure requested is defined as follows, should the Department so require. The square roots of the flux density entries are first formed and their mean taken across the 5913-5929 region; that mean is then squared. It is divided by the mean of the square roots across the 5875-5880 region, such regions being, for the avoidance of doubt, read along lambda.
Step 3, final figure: 5.03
